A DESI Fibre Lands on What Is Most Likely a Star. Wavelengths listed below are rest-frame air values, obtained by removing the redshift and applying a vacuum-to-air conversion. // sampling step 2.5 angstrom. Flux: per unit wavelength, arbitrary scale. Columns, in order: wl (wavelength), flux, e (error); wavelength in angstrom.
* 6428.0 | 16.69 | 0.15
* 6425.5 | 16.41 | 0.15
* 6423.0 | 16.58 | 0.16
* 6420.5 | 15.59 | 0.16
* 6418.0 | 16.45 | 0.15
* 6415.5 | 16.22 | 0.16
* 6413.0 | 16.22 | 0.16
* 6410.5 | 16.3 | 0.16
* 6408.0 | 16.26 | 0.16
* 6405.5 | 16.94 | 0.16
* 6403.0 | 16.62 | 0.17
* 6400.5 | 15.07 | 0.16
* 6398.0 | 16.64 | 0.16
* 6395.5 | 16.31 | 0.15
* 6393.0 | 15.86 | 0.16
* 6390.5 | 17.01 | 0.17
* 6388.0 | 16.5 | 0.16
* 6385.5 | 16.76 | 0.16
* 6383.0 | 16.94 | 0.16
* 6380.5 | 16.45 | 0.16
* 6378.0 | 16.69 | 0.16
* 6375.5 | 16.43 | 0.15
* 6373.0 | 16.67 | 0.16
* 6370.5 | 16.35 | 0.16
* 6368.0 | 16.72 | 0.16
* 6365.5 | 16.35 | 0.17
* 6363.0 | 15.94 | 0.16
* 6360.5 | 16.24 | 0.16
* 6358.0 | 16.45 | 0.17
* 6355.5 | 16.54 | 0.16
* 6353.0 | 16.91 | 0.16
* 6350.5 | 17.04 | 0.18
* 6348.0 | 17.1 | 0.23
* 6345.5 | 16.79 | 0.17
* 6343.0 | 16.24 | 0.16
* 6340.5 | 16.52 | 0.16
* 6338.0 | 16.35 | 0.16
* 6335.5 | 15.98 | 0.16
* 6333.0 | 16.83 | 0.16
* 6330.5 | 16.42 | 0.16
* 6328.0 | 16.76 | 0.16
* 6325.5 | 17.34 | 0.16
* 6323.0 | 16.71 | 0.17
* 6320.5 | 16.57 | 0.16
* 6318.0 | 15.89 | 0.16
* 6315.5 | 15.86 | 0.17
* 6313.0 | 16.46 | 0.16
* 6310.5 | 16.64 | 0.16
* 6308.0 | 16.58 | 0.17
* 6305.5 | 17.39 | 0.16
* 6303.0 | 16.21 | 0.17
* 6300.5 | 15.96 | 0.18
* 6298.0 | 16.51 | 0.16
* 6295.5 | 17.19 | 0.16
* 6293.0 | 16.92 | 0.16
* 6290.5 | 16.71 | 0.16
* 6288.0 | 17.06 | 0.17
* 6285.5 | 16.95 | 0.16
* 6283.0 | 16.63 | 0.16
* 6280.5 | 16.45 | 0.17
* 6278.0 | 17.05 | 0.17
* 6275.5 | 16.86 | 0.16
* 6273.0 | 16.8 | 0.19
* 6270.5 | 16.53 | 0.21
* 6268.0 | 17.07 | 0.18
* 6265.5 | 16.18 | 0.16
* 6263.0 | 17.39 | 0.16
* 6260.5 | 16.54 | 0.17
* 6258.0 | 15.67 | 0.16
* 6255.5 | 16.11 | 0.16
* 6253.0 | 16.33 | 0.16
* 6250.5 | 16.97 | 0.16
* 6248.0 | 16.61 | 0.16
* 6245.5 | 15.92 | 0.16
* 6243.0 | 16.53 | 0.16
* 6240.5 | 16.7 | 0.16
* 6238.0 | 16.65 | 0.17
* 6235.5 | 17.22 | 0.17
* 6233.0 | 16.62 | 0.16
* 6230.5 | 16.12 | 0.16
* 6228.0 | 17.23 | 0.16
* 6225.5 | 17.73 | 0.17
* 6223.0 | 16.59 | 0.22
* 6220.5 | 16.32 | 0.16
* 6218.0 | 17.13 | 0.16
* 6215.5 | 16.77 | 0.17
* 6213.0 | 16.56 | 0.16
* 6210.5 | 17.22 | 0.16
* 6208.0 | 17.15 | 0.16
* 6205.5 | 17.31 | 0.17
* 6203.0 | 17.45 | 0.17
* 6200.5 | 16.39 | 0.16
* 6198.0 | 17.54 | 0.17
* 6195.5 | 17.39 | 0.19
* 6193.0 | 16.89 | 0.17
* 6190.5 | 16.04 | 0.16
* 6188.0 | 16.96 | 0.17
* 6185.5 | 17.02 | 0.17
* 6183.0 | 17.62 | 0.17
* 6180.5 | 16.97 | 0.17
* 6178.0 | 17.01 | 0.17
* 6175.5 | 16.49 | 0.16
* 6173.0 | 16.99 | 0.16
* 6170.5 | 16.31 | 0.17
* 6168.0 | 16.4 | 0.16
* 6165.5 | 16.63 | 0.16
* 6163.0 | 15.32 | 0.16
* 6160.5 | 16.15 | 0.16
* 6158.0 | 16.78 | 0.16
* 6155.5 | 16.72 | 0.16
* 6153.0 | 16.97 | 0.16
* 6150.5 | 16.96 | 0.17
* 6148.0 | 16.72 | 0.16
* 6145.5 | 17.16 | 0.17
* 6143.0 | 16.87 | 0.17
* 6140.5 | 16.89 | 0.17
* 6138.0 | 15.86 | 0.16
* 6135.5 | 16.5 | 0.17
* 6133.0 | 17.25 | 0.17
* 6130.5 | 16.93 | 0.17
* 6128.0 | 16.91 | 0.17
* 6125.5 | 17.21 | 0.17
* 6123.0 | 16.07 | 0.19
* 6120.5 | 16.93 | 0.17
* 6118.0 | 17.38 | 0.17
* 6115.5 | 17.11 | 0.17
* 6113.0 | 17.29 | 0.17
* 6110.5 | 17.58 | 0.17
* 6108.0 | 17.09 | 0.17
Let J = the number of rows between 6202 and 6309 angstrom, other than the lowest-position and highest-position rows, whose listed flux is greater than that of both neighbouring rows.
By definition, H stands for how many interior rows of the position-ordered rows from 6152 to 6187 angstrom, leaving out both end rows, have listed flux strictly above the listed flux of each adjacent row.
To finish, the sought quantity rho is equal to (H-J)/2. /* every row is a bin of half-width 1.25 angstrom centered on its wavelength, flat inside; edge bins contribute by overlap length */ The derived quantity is -3.5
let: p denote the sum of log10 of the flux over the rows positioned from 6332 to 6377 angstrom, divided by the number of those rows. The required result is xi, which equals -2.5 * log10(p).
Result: -0.214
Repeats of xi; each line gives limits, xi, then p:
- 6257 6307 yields -0.218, 1.22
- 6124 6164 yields -0.218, 1.22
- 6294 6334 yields -0.215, 1.22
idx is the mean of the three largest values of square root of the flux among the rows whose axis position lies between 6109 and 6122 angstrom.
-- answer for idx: 4.17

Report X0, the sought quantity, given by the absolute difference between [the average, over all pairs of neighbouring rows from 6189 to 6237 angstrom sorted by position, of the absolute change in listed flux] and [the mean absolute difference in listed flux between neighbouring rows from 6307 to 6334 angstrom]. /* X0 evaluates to 0.204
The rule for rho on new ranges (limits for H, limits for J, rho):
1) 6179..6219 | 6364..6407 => -1.0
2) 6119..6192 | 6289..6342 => 2.5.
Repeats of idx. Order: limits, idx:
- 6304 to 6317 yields 4.11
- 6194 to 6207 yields 4.18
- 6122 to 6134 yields 4.14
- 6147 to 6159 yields 4.11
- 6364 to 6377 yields 4.08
